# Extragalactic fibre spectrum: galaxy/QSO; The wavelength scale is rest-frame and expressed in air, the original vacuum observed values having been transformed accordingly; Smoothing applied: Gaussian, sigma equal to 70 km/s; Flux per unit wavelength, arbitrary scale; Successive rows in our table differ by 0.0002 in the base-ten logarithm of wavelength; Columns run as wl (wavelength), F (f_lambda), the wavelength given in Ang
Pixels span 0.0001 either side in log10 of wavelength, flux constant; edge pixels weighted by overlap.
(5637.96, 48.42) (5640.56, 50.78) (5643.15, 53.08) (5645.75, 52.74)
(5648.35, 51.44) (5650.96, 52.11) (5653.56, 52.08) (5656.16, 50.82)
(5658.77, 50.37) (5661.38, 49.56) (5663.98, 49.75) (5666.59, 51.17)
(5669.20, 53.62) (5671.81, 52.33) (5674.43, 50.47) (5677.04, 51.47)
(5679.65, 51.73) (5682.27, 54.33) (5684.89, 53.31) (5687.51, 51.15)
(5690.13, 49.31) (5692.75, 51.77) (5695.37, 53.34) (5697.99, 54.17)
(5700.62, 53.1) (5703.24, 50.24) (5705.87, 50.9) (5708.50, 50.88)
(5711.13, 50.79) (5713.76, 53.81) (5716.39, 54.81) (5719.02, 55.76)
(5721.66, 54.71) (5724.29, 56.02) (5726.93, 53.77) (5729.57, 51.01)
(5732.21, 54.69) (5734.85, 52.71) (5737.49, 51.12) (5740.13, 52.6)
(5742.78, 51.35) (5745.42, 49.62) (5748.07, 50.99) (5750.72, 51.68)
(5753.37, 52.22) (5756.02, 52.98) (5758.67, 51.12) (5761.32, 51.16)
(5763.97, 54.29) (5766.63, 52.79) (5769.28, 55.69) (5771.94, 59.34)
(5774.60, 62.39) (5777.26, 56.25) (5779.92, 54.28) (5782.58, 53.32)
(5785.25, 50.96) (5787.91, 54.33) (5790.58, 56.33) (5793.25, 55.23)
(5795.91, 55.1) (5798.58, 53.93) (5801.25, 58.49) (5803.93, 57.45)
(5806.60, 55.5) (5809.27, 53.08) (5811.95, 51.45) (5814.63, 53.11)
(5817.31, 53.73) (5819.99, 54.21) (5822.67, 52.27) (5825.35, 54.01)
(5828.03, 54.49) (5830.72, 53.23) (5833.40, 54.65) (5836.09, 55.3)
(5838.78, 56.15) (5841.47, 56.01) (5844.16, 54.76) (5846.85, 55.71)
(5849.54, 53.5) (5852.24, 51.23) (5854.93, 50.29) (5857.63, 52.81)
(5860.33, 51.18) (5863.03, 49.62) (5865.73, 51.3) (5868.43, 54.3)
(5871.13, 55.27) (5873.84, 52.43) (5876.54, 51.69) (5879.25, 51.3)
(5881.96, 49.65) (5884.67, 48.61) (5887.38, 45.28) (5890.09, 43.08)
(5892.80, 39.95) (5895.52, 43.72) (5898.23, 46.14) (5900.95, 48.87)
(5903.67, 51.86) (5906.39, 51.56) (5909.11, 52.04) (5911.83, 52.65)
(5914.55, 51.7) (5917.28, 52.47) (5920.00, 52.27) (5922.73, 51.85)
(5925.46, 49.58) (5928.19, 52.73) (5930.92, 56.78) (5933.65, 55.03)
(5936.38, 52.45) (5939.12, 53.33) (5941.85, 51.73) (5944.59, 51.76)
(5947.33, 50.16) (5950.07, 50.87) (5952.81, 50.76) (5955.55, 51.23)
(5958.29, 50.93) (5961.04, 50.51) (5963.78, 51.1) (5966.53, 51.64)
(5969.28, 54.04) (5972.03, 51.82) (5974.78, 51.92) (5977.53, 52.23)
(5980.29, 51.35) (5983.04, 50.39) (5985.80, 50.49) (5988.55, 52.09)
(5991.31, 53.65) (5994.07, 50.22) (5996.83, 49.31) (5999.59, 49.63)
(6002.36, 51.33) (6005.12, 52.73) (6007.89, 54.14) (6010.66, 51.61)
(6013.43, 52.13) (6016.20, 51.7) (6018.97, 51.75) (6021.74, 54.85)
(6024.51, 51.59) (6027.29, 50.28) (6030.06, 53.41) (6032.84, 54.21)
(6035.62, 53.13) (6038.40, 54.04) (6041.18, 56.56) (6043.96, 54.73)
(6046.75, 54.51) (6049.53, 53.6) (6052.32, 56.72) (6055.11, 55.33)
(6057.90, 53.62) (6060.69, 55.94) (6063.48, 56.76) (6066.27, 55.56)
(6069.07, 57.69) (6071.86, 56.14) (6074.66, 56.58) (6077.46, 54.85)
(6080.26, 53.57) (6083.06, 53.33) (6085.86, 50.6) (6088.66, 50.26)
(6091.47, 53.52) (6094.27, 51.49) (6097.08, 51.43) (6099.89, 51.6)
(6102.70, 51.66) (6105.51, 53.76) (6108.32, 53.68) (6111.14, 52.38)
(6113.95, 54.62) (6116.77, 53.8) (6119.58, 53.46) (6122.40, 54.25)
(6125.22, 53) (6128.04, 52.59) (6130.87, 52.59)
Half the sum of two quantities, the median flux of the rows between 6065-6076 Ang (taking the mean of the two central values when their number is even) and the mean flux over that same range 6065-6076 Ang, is 56.4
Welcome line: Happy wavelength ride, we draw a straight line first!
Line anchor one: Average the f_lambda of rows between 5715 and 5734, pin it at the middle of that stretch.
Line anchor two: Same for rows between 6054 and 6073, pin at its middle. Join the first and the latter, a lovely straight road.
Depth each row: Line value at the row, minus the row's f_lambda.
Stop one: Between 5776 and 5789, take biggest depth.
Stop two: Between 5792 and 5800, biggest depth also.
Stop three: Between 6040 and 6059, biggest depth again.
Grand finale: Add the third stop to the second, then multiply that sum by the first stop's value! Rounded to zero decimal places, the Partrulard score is 11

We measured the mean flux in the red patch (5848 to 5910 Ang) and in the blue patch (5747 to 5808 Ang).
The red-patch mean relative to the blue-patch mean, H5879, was 0.91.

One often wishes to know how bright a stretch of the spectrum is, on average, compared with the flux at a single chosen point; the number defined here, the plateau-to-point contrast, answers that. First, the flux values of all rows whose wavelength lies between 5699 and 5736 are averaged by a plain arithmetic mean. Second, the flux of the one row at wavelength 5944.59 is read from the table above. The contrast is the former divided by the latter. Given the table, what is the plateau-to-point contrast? 1.03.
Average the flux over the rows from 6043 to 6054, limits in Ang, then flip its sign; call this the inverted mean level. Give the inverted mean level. -54.9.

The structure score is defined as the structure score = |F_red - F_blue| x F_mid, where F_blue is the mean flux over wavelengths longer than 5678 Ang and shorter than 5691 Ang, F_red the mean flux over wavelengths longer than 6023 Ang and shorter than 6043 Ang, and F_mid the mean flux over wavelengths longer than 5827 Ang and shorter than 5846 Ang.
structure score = 74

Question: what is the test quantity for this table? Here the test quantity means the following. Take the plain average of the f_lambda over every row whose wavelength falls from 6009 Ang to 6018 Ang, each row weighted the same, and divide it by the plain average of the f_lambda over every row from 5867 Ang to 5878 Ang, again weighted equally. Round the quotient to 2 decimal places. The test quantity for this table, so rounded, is 0.97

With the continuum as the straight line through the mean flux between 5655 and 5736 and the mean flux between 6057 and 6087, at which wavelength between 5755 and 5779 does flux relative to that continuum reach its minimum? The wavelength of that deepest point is 5758.67 Ang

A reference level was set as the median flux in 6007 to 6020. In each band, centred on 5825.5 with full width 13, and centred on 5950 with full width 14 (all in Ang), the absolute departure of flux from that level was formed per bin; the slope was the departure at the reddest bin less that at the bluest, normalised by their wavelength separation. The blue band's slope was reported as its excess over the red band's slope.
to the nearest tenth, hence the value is -0.1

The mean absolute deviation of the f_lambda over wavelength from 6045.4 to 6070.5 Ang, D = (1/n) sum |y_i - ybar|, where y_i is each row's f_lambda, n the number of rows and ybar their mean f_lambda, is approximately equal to 1.12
